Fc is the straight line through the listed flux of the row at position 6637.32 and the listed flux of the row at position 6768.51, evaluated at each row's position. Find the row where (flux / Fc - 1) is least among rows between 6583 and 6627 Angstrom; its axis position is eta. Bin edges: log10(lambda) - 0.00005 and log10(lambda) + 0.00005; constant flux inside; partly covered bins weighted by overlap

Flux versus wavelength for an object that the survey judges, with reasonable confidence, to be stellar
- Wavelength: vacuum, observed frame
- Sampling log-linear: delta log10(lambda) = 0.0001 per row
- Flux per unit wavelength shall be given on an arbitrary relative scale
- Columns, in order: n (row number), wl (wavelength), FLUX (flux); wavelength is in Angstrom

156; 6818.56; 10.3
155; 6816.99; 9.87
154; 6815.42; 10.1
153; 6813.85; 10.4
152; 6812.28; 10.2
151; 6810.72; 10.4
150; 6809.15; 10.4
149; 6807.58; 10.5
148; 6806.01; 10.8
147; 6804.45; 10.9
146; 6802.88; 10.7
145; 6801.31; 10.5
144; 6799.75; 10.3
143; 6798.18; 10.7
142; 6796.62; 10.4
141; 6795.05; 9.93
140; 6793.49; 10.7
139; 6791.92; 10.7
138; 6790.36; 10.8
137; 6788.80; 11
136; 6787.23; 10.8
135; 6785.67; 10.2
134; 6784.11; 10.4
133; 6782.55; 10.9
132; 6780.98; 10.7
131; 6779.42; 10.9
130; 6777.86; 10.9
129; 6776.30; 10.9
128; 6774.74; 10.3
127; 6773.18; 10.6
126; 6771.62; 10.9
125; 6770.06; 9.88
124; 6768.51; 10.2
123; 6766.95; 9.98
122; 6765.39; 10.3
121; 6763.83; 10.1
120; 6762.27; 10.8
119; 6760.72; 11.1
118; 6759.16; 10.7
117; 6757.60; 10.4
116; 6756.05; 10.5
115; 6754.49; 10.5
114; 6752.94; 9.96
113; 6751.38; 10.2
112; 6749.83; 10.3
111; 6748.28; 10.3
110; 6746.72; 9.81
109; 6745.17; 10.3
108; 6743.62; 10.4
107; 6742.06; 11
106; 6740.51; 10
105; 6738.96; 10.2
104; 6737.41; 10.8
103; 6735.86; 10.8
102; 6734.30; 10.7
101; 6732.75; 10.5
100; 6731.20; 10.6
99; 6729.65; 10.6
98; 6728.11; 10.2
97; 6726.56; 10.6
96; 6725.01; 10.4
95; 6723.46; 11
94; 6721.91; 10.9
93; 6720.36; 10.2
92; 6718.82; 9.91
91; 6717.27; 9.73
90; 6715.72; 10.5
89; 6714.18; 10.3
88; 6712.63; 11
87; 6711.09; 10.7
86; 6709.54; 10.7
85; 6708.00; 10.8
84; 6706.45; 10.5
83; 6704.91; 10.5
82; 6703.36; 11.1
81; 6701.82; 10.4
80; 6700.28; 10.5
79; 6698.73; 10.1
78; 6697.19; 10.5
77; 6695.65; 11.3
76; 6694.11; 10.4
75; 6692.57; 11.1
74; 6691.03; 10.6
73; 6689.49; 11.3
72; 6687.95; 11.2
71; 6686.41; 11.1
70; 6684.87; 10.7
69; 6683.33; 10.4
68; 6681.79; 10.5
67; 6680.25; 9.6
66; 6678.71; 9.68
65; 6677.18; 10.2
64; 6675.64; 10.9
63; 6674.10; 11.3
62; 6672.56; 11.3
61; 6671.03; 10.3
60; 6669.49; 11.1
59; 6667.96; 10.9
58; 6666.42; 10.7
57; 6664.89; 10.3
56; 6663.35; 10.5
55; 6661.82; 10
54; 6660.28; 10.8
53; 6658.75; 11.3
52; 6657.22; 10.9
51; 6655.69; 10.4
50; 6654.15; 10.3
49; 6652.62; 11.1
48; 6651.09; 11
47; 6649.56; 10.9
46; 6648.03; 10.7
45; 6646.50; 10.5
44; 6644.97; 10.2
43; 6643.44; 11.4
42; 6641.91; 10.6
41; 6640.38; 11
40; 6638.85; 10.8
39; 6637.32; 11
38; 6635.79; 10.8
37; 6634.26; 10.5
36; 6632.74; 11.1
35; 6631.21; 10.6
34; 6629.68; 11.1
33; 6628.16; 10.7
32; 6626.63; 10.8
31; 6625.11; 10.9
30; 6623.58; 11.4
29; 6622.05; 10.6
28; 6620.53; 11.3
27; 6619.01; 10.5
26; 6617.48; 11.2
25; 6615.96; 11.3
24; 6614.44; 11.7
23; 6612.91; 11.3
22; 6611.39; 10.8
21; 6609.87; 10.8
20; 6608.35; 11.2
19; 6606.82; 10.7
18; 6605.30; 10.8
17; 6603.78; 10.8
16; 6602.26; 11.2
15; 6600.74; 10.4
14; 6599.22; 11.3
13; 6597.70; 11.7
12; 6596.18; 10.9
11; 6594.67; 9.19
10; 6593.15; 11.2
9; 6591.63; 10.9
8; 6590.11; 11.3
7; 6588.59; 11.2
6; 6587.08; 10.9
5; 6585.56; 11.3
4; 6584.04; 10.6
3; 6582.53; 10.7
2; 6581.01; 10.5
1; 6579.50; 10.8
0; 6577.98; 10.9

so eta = 6594.67 Angstrom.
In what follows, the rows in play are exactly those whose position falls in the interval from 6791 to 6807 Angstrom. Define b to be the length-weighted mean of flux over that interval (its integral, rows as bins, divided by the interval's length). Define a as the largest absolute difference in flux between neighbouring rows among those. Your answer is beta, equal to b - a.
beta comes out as 9.8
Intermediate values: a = 0.8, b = 10.6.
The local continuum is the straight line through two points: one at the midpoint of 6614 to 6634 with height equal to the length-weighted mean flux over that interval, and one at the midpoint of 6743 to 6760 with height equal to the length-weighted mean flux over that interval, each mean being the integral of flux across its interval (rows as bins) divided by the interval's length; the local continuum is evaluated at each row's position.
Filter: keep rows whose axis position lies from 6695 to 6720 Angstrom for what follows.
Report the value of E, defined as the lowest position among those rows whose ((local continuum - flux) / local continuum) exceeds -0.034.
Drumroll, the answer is 6697.19 Angstrom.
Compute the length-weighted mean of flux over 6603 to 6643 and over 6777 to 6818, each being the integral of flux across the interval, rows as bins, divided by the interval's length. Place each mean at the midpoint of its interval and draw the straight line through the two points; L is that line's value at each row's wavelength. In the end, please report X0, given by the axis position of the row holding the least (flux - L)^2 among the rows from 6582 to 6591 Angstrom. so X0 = 6587.08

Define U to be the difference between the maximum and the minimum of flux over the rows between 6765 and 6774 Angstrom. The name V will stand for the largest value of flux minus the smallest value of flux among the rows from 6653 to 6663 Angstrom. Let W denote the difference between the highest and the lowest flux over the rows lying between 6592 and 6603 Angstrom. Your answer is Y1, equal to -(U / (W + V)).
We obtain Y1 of -0.3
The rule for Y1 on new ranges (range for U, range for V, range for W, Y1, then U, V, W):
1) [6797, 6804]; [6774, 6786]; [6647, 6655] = -0.3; 0.40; 0.70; 0.80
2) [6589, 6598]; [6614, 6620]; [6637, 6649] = -1.0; 2.51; 1.20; 1.20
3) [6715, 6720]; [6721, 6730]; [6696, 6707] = -0.4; 0.77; 0.80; 1.00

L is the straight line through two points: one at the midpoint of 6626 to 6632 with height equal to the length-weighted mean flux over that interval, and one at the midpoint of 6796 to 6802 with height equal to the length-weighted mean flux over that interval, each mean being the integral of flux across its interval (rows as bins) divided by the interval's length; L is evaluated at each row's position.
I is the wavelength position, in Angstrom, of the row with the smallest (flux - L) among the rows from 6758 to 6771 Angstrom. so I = 6770.06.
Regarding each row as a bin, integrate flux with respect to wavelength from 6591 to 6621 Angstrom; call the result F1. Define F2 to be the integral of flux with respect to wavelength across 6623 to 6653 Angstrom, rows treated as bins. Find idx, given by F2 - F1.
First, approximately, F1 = 329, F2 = 325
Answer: -3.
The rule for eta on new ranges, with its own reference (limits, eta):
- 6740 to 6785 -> 6746.72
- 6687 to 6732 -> 6717.27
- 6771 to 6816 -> 6795.05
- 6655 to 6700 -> 6680.25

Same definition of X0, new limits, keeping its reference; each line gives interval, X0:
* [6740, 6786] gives 6773.18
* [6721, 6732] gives 6731.20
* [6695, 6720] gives 6711.09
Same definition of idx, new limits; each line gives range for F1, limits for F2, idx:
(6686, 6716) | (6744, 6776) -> 10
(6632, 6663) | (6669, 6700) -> -3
